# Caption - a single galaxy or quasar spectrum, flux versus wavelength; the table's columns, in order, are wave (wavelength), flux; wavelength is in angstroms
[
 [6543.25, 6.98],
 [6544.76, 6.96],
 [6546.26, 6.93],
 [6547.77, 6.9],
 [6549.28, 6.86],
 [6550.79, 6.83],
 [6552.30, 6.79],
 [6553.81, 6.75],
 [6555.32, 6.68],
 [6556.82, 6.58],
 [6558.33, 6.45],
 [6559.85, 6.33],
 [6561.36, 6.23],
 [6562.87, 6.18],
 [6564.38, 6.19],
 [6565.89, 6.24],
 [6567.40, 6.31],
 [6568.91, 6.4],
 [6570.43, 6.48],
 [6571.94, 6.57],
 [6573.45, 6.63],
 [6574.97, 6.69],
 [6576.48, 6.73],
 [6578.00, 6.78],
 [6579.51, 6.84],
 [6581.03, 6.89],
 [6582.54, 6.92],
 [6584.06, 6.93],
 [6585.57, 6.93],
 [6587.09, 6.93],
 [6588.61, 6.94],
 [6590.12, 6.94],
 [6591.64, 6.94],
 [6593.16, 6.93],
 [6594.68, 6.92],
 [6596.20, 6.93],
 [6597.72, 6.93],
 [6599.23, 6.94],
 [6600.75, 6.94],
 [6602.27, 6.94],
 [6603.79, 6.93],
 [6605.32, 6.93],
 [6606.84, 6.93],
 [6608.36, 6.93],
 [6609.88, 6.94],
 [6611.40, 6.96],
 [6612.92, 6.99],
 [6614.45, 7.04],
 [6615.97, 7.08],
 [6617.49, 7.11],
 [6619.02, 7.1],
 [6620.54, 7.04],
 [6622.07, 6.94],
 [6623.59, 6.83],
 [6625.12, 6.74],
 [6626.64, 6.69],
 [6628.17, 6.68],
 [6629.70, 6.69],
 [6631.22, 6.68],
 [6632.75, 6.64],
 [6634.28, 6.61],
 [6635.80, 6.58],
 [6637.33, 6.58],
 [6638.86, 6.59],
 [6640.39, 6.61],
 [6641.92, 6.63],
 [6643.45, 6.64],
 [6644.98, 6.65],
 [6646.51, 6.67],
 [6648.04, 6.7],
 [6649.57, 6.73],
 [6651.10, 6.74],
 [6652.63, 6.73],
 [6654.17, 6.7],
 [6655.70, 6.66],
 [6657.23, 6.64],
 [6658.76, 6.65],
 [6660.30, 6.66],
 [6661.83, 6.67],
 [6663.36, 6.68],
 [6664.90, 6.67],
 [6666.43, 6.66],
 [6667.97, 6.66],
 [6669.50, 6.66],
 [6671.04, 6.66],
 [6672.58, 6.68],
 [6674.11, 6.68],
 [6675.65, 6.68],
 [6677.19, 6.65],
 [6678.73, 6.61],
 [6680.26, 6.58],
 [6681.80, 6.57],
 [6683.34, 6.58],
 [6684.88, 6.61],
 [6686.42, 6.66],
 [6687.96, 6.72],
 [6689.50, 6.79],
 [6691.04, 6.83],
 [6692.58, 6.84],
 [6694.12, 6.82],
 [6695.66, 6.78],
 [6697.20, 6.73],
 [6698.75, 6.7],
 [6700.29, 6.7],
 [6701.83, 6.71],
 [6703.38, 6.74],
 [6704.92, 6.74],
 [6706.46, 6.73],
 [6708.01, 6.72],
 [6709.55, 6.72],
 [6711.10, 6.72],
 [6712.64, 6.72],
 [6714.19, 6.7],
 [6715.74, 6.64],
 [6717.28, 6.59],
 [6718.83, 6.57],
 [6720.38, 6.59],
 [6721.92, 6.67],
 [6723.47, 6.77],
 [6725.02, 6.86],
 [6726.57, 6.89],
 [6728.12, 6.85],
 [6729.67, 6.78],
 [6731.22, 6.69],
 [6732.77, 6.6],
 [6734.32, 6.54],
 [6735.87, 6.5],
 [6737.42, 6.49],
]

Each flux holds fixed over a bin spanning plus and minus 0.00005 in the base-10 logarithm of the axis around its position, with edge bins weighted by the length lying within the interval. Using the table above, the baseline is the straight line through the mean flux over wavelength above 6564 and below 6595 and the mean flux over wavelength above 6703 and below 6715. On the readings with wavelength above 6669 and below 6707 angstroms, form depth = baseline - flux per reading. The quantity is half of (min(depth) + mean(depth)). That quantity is -0.05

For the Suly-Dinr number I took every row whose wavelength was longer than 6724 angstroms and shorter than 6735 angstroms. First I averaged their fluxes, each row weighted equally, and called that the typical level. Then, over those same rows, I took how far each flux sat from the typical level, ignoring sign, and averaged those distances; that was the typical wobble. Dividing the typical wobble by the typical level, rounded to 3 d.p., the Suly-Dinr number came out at 0.017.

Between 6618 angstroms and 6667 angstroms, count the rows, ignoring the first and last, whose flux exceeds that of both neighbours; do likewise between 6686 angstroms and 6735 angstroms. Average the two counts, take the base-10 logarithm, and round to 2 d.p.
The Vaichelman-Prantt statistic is 0.40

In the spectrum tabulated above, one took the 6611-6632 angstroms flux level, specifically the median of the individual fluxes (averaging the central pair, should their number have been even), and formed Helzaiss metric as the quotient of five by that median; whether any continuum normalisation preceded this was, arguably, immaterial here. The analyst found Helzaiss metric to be 0.719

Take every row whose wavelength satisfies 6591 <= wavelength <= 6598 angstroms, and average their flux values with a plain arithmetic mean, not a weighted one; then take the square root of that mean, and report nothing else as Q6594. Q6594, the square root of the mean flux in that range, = 2.63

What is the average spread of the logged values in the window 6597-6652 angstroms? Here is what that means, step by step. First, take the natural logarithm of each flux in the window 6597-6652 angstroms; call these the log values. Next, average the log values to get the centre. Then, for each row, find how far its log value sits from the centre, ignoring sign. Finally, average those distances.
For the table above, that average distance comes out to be 0.023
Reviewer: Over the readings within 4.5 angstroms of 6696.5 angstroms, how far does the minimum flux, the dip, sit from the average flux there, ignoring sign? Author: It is 0.06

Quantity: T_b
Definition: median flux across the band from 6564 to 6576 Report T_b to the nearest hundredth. 6.44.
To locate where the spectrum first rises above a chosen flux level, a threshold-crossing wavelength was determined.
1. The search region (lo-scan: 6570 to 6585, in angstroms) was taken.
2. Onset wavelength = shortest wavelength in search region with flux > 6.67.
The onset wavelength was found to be 6574.97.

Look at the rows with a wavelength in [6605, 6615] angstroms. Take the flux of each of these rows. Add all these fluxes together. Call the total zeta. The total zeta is 48.7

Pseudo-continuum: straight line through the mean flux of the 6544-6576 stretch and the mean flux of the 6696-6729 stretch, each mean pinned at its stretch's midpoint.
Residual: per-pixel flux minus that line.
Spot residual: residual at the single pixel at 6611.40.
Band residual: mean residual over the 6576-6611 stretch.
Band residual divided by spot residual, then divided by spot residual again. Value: 3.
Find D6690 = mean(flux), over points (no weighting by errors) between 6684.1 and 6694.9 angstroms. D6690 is 6.75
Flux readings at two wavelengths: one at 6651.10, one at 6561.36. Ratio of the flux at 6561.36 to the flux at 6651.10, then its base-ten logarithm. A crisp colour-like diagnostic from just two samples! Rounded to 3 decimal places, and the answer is -0.034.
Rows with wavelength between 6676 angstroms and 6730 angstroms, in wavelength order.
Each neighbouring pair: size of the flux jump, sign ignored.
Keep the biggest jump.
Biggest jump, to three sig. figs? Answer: 0.100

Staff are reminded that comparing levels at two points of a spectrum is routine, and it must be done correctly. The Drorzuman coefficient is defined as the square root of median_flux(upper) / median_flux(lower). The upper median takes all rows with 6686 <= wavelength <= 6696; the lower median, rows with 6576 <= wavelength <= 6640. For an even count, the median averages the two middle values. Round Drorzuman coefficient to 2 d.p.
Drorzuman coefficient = 0.99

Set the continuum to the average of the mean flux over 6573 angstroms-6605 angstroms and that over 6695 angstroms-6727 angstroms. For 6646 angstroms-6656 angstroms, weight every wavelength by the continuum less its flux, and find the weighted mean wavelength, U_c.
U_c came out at 6651.2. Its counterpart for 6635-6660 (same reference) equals 6645.6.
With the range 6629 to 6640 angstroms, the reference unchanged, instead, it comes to 6635.0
